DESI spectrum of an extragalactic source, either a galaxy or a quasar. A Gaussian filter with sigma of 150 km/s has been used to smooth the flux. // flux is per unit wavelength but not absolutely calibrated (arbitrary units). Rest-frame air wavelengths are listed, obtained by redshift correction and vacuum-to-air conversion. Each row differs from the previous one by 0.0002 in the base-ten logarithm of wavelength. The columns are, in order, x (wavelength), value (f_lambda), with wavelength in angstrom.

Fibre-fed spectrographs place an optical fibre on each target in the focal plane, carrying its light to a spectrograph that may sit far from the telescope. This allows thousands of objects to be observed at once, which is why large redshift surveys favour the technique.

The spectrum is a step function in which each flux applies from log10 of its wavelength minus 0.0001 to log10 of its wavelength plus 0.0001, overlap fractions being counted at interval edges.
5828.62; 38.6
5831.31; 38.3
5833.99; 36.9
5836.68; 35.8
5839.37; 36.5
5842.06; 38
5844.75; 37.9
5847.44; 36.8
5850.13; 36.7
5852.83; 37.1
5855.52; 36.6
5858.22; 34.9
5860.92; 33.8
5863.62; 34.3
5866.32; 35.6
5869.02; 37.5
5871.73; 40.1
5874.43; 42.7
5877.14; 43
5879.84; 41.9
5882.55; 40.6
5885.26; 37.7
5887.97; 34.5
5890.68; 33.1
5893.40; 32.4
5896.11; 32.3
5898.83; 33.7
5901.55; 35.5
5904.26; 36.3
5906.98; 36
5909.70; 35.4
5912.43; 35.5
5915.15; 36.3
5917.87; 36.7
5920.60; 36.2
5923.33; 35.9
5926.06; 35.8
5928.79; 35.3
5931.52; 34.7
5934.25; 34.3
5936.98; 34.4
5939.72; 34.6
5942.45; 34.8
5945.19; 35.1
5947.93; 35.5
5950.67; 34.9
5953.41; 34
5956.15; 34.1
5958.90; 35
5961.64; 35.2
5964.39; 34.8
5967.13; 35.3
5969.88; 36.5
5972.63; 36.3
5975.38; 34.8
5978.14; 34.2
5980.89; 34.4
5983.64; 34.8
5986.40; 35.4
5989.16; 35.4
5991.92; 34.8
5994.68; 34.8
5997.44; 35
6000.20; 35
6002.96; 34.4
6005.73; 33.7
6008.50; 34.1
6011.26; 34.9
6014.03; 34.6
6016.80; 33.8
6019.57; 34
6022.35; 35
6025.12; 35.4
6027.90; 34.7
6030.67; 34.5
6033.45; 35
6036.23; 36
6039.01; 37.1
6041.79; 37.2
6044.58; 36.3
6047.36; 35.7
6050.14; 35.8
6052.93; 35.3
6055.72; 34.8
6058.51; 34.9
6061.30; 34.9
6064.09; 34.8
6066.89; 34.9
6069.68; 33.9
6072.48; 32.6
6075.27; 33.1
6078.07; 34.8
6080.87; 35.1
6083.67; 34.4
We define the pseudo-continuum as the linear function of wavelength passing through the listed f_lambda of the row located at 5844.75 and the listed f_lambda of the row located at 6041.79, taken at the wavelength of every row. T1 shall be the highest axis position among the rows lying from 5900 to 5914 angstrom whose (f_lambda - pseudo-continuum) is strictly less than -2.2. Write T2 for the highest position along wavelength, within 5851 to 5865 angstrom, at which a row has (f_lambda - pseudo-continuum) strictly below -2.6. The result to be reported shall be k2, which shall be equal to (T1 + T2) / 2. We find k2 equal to 5886.7 angstrom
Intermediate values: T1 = 5909.70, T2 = 5863.62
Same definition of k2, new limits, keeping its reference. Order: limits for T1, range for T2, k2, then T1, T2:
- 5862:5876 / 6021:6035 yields 5948.5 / 5866.32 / 6030.67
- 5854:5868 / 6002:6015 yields 5940.2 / 5866.32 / 6014.03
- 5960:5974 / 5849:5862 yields 5912.7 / 5964.39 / 5860.92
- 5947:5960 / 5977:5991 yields 5971.3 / 5958.90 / 5983.64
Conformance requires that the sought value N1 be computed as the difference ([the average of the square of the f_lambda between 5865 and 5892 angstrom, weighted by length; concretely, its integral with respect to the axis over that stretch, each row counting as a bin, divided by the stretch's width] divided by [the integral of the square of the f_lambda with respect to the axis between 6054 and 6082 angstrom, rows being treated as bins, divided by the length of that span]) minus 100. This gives -98.7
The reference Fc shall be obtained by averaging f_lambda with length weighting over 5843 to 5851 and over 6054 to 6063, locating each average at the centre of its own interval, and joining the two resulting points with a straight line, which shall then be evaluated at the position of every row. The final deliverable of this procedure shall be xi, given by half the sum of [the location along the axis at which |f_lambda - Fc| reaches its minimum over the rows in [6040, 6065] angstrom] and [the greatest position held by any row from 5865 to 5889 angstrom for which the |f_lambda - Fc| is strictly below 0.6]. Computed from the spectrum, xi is 5966.6 angstrom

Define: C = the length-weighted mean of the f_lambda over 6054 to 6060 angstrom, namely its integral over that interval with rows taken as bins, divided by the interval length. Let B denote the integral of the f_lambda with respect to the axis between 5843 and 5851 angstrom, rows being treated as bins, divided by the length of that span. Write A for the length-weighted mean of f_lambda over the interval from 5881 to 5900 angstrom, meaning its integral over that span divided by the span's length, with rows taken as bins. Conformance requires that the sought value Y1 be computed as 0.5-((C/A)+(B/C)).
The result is -1.56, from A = 35.0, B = 37.2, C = 34.9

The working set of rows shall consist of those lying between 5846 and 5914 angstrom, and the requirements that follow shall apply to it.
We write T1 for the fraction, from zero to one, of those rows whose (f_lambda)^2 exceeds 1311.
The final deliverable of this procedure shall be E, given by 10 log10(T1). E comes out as -3.2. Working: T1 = 0.48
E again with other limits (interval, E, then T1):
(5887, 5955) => -9.2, 0.12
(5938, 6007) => -11.0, 0.08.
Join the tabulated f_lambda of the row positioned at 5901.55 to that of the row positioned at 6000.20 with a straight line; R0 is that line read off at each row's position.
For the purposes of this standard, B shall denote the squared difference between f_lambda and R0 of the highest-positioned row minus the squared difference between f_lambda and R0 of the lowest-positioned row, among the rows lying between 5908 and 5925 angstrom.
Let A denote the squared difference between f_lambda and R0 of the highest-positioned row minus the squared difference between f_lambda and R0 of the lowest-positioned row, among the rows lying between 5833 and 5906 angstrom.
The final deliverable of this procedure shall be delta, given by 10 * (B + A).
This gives -2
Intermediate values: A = -0.5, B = 0.26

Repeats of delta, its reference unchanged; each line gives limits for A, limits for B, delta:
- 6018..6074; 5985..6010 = 39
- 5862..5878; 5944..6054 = 528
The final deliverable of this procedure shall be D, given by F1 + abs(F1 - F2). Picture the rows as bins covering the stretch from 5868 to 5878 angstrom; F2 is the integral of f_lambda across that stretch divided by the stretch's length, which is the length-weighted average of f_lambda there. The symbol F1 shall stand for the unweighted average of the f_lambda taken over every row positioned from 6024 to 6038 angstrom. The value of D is 41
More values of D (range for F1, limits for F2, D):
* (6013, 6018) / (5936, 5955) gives 35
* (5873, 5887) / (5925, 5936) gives 47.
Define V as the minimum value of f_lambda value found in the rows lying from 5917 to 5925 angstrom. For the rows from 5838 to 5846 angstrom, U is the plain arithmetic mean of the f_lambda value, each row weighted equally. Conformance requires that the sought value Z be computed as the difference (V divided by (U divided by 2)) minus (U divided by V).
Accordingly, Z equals 0.87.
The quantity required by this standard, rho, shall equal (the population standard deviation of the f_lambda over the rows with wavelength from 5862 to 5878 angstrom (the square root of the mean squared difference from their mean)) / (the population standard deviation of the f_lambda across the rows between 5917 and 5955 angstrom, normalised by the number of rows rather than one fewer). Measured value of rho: 4.4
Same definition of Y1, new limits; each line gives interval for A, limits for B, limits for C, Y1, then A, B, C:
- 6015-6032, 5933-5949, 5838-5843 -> -1.51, 34.6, 34.8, 37.2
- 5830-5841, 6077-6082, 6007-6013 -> -1.45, 36.9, 34.9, 34.5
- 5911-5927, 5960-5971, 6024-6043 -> -1.48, 36.1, 35.4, 35.7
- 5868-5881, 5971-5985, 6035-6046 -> -1.34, 41.1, 34.9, 36.7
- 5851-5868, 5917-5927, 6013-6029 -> -1.52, 35.5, 36.1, 34.6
